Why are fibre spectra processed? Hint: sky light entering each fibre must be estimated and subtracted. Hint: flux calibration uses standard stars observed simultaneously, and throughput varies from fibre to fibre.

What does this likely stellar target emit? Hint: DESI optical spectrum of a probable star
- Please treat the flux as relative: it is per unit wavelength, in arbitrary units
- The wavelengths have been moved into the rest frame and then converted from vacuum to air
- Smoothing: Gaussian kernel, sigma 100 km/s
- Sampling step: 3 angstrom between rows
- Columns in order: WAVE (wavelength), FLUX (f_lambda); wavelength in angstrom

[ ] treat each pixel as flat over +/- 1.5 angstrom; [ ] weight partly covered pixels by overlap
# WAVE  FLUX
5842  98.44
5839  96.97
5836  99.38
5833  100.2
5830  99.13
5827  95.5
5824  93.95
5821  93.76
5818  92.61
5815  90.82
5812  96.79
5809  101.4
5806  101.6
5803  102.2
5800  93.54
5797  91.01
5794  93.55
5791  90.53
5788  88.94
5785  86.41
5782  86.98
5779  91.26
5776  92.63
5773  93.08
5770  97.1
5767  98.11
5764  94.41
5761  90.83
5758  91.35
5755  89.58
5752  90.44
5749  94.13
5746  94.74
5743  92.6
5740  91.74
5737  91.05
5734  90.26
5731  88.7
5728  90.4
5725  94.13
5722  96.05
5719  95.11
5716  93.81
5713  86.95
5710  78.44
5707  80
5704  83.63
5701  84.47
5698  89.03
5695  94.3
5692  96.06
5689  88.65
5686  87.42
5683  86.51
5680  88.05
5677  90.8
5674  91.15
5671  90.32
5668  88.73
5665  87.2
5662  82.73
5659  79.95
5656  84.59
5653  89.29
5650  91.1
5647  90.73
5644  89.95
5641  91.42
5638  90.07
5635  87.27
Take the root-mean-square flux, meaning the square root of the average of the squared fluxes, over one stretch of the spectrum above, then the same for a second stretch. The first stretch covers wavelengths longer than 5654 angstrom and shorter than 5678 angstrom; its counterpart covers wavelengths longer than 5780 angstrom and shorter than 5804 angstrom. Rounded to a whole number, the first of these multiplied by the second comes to 7985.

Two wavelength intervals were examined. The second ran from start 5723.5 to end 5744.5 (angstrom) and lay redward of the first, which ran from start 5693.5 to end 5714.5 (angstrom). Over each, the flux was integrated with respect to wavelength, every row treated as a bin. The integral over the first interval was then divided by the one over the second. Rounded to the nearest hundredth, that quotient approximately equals 0.93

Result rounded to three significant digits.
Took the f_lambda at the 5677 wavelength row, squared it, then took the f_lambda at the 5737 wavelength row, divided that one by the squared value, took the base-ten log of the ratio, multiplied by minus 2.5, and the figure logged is 4.89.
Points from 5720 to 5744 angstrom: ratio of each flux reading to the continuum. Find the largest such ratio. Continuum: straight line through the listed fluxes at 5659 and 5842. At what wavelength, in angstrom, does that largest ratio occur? 5722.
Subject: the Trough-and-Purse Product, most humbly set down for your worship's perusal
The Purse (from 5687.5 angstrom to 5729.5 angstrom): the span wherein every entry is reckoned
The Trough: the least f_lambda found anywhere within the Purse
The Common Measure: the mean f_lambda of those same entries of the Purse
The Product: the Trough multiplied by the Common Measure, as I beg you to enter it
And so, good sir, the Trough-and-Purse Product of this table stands 7009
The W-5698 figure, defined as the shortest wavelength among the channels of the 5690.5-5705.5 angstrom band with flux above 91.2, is 5692 angstrom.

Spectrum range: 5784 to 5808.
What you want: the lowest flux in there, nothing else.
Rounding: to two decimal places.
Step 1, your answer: 86.41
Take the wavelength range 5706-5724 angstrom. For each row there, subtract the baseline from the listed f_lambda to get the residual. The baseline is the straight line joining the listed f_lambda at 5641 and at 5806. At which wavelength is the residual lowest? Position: 5710 angstrom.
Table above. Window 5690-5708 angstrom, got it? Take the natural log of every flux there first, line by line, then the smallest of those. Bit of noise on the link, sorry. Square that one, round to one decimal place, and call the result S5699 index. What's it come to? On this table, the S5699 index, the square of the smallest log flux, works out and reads 19.2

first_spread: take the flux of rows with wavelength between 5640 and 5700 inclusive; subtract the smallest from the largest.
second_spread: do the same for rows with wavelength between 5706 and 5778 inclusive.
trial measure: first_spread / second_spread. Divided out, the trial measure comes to 0.82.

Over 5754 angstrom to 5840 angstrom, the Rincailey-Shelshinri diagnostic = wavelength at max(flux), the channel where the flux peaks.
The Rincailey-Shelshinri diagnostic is 5803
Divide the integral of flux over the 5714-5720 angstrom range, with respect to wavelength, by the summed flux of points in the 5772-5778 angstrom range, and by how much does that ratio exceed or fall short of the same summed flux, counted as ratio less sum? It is -183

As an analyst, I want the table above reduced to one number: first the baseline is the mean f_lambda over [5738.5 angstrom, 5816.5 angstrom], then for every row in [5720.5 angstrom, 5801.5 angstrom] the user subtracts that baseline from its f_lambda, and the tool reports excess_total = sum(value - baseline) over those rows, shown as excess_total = -36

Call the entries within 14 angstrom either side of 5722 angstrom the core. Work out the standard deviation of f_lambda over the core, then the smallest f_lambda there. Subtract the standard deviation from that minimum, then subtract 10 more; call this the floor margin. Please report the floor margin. 63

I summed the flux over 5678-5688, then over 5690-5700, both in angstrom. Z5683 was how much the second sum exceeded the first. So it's 17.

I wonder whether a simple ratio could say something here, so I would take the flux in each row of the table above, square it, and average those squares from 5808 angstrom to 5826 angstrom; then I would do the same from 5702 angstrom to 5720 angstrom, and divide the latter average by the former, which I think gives 0.83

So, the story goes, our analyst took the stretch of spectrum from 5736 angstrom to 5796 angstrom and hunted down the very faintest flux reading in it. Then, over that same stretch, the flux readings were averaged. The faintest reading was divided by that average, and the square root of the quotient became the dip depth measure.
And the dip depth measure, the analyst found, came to 0.969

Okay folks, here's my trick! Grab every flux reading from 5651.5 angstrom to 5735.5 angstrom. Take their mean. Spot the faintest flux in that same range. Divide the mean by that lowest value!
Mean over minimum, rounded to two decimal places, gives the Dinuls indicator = 1.13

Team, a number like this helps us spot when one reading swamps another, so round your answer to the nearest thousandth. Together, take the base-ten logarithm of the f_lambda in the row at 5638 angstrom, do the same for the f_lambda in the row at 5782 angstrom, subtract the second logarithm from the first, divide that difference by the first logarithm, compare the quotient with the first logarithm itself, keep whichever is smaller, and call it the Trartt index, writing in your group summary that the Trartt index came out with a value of 0.008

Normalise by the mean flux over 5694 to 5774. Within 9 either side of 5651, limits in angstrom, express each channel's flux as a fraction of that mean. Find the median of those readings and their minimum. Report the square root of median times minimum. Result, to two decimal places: 0.93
